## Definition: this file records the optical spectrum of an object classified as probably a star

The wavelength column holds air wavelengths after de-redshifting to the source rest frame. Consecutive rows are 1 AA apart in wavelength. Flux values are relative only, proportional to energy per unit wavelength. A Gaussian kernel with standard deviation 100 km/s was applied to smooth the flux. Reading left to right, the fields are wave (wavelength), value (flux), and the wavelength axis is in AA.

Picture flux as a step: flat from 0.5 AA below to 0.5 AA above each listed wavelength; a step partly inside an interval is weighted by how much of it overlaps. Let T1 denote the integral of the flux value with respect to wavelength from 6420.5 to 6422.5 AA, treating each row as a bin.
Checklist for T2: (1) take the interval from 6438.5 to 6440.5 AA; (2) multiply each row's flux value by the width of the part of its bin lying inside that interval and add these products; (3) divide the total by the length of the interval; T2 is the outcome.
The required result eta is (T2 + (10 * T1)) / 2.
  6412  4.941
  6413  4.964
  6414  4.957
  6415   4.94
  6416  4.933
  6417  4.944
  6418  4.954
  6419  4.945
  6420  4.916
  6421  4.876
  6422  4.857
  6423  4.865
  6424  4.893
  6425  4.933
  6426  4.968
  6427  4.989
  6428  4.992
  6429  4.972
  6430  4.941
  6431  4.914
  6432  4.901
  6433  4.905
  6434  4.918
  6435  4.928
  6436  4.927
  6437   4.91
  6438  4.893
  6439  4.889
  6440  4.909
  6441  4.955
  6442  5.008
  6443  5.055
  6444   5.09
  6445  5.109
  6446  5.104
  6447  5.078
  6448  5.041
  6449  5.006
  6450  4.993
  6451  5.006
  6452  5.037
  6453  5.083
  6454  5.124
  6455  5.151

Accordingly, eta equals 51.1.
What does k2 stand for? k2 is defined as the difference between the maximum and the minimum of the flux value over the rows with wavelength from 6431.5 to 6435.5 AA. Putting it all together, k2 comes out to 0.03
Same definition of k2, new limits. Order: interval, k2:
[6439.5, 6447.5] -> 0.20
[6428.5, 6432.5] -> 0.07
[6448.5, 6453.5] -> 0.09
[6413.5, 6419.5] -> 0.02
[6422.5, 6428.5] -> 0.13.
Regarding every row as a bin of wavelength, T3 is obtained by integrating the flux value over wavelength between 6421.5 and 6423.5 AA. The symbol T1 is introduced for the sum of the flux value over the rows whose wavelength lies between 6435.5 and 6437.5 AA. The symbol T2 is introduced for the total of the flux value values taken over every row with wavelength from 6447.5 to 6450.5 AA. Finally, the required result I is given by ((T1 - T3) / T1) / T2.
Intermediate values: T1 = 10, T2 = 15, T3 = 10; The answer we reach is 0.001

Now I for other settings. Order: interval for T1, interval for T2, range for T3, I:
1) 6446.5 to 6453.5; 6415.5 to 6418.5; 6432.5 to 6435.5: 0.039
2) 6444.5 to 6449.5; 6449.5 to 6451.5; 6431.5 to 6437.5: -0.016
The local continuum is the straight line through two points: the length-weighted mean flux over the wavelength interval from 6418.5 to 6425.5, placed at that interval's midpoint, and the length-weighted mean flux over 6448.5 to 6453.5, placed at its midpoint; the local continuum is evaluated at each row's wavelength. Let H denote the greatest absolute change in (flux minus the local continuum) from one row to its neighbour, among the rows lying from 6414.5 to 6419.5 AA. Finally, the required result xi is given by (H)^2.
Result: 0.0002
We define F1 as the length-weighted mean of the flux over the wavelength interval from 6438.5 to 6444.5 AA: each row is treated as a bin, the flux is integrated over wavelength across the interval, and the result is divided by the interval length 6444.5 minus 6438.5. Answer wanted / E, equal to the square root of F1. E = 2.23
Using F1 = 4.98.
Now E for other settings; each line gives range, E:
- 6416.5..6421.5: 2.22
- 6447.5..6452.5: 2.24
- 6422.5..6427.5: 2.22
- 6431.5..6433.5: 2.21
